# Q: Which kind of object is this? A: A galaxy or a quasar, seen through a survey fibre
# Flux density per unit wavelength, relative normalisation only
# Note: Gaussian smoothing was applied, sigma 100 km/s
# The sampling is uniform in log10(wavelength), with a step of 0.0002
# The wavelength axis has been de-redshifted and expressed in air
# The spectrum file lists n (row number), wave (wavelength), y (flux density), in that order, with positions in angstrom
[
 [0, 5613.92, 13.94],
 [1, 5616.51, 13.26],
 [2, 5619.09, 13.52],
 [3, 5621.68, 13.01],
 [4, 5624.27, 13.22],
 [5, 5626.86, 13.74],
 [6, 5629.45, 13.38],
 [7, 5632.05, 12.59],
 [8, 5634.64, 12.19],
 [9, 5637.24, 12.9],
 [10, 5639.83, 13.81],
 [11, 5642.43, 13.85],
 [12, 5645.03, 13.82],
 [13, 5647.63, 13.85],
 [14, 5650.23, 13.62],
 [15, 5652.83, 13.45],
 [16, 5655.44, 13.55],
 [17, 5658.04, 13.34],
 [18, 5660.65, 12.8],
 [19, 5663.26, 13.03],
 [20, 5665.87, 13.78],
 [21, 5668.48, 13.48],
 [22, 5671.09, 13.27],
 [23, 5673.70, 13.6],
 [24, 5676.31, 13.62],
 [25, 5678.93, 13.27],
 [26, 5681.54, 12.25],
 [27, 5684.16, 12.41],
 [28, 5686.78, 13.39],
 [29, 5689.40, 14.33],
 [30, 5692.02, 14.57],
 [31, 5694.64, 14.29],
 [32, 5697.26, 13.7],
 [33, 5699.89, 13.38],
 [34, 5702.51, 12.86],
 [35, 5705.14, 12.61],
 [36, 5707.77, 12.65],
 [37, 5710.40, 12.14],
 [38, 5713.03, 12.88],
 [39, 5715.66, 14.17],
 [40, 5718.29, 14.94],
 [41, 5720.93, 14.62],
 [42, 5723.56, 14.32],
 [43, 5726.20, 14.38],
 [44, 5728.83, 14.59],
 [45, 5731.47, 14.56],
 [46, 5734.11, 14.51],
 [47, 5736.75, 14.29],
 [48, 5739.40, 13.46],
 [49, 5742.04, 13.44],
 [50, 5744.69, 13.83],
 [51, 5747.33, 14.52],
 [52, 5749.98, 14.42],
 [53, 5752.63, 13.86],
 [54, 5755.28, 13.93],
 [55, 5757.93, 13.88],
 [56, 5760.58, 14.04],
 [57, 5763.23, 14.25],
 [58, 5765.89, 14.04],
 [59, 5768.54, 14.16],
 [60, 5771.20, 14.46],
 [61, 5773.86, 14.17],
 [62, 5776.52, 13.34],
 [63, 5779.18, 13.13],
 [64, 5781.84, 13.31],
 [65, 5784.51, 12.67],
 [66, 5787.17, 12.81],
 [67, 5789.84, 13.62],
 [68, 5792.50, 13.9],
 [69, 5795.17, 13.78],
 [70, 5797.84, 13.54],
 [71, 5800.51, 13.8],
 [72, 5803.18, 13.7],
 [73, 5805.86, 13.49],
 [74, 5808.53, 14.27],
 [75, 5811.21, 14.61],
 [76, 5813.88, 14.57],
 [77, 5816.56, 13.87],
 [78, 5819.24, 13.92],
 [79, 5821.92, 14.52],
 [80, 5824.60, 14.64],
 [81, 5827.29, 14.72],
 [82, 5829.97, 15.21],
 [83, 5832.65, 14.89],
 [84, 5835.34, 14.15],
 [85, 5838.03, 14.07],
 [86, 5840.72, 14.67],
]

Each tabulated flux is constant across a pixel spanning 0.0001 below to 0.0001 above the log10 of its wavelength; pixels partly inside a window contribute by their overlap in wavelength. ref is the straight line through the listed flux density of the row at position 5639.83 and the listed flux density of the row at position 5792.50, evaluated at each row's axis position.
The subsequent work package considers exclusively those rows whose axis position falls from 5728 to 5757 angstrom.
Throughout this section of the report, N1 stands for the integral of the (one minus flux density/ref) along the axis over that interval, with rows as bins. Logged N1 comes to -0.51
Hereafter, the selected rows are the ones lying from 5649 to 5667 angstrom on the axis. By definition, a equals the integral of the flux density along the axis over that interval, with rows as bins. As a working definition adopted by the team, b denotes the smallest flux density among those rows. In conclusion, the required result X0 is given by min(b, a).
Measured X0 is 12.8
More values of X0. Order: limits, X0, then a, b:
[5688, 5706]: 12.6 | 247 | 12.61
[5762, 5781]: 13.1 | 264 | 13.13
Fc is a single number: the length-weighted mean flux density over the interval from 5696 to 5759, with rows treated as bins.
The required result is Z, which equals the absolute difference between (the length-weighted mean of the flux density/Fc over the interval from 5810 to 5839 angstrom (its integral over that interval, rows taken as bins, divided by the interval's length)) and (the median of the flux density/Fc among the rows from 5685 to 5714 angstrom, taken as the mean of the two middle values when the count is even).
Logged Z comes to 0.079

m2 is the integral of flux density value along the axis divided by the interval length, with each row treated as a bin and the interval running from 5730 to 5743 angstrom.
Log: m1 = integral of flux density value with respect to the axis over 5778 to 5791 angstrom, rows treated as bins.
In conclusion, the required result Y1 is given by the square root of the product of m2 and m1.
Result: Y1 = 48.9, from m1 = 170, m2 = 14.1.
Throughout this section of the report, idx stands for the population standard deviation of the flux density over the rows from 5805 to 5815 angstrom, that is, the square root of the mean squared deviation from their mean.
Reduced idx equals 0.45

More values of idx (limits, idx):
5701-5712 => 0.26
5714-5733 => 0.23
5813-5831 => 0.43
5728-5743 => 0.50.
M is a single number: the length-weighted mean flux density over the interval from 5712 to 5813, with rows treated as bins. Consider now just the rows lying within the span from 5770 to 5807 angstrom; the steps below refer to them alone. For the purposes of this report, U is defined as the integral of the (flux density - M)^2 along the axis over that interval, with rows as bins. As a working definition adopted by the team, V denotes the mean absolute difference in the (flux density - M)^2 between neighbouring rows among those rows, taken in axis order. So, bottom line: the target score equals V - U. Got -13.6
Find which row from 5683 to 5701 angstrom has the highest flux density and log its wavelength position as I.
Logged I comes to 5692.02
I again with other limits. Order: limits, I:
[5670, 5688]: 5676.31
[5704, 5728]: 5718.29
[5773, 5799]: 5773.86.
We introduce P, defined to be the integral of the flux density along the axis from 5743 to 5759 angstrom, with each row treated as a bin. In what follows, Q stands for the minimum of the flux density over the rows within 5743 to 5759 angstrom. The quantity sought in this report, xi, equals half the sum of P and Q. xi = 119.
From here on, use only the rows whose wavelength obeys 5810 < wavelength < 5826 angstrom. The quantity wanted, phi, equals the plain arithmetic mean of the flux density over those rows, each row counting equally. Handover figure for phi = 14.4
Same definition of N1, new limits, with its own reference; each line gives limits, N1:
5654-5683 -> 1.17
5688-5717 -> 0.90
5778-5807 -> 0.97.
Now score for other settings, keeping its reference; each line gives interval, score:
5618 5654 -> -21.0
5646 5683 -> -18.9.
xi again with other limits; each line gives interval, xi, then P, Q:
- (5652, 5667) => 106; 200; 12.8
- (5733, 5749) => 119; 224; 13.44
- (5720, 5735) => 116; 218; 14.32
